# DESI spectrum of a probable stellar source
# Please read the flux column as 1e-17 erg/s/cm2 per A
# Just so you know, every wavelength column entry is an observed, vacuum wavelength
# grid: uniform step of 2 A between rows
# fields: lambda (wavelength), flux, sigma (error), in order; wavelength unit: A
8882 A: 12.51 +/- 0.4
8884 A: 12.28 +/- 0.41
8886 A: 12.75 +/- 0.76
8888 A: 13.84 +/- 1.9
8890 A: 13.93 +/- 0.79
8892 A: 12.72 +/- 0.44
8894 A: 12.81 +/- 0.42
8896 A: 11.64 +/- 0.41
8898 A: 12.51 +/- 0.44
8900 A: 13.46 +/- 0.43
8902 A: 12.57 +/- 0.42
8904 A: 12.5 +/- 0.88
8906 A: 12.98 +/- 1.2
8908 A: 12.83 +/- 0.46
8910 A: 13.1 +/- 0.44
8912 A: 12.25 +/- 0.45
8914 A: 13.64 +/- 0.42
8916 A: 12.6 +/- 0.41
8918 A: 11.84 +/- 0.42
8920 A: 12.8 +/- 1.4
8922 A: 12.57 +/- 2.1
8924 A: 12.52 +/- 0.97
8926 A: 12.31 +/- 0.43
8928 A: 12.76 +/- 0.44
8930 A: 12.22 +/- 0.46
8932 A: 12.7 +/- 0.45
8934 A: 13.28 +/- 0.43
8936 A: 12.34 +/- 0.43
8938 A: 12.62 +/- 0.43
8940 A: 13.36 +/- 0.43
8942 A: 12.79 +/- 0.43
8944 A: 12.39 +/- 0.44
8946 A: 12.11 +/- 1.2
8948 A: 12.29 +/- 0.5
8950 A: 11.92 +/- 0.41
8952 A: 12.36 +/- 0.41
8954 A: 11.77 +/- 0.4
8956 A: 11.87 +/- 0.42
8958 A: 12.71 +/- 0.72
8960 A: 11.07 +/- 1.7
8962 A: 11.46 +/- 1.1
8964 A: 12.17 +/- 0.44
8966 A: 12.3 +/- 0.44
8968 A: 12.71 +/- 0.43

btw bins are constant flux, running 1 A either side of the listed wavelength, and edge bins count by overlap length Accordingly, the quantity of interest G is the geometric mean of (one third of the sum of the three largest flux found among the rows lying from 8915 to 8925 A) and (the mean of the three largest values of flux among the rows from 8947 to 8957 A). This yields 12.4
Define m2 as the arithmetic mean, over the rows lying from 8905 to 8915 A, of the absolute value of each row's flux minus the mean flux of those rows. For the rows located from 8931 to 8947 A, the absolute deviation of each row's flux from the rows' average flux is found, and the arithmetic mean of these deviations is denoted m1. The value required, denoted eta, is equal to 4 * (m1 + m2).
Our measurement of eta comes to 2.7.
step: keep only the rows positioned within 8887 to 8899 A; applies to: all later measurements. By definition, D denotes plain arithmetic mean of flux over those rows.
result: 12.9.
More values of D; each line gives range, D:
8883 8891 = 13.2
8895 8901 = 12.5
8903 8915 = 12.9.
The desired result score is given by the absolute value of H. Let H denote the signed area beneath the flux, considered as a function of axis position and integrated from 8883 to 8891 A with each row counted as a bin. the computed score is 106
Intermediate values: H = 106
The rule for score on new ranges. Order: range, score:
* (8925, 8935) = 127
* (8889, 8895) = 79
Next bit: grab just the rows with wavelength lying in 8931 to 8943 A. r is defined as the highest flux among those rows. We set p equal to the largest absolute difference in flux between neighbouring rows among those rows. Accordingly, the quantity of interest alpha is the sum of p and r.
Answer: 14.3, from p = 0.9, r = 13.36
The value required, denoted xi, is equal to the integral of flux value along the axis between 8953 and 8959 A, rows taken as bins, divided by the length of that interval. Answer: 12.1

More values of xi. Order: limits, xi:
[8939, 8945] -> 12.8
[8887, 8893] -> 13.5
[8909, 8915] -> 13.0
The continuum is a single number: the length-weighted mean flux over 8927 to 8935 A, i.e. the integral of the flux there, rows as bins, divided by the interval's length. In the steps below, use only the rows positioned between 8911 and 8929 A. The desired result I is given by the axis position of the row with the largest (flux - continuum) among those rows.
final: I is 8914 A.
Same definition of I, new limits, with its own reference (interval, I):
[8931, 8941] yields 8940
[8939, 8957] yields 8940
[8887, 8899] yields 8890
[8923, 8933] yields 8928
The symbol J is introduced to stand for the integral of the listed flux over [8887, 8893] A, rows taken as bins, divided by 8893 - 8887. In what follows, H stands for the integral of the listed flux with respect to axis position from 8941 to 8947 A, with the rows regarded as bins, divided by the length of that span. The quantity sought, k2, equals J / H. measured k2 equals 1.09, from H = 12.4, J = 13.5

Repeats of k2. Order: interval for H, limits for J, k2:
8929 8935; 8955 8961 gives 0.93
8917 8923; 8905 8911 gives 1.05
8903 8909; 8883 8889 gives 1.01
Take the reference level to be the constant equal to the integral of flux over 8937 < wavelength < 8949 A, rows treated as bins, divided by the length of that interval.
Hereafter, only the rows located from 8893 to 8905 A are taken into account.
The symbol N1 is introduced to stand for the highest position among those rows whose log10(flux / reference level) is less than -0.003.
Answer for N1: 8904 A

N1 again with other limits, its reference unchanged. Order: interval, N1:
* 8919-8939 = 8936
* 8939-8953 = 8952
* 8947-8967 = 8966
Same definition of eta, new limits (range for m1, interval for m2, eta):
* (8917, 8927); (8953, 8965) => 2.7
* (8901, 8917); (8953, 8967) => 3.0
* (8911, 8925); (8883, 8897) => 3.8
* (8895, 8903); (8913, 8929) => 3.2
